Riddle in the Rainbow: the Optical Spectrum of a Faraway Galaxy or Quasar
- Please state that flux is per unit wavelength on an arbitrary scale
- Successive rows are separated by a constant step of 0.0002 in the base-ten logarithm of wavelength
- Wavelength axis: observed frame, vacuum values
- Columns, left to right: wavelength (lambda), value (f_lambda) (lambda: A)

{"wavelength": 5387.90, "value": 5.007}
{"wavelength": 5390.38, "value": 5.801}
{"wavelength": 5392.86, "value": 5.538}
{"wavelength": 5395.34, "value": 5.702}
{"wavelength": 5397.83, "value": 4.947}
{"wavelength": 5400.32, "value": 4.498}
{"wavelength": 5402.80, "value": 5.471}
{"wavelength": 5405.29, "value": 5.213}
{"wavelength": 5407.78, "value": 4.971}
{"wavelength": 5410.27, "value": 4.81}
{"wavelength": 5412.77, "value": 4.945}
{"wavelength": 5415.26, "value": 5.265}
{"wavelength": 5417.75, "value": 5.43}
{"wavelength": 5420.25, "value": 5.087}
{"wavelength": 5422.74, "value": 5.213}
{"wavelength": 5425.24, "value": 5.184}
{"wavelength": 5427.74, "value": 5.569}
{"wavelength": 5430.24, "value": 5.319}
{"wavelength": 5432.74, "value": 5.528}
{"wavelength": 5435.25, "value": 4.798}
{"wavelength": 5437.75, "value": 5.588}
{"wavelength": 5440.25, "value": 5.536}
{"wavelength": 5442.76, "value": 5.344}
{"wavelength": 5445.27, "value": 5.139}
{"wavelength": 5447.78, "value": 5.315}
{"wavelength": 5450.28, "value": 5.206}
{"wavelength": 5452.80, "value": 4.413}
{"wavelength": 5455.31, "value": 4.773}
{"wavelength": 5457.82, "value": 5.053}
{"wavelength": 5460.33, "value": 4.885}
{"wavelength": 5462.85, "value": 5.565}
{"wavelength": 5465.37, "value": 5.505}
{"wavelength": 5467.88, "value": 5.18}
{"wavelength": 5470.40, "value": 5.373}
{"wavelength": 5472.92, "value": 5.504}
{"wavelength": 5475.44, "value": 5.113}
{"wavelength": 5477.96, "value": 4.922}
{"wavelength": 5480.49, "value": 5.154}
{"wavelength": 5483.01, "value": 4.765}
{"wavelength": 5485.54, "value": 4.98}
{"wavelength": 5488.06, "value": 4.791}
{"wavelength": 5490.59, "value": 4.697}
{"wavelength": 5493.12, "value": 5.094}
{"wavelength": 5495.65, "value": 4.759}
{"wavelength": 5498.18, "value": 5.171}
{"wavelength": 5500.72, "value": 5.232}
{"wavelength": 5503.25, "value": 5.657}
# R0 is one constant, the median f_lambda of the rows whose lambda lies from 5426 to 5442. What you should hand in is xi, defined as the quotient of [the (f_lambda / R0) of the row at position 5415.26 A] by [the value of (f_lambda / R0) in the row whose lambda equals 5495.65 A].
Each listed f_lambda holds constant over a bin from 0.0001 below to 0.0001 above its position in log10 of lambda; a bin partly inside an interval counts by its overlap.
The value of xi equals 1.11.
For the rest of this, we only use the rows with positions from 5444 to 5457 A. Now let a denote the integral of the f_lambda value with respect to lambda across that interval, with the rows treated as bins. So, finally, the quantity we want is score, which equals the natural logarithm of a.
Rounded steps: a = 64.6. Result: 4.17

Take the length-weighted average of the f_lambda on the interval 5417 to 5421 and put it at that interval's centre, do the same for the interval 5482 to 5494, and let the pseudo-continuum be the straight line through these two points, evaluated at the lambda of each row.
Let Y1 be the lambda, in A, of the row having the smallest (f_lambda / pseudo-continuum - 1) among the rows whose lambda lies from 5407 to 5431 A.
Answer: 5410.27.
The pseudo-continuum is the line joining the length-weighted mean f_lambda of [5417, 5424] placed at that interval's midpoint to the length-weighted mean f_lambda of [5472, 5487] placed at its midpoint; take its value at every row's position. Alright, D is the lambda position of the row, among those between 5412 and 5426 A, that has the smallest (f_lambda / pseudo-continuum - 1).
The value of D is 5412.77 A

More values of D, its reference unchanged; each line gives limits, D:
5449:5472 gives 5452.80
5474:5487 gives 5483.01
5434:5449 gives 5435.25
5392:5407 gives 5400.32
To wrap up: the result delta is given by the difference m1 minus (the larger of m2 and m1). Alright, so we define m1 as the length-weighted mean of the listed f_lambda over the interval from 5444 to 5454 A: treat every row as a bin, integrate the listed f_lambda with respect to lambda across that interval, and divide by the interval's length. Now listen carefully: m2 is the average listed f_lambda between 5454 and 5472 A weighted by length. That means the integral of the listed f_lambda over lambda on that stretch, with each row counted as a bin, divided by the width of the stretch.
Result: -0.18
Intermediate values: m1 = 5.02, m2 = 5.20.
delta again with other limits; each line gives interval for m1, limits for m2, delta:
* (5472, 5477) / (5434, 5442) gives -0.04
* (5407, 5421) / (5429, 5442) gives -0.27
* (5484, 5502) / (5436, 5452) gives -0.35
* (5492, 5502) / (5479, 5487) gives 0.00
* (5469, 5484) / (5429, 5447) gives -0.17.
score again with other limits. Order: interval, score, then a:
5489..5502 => 4.17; 64.8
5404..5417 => 4.19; 65.7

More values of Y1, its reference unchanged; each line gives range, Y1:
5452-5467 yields 5452.80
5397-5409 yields 5400.32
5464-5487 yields 5483.01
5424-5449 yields 5435.25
